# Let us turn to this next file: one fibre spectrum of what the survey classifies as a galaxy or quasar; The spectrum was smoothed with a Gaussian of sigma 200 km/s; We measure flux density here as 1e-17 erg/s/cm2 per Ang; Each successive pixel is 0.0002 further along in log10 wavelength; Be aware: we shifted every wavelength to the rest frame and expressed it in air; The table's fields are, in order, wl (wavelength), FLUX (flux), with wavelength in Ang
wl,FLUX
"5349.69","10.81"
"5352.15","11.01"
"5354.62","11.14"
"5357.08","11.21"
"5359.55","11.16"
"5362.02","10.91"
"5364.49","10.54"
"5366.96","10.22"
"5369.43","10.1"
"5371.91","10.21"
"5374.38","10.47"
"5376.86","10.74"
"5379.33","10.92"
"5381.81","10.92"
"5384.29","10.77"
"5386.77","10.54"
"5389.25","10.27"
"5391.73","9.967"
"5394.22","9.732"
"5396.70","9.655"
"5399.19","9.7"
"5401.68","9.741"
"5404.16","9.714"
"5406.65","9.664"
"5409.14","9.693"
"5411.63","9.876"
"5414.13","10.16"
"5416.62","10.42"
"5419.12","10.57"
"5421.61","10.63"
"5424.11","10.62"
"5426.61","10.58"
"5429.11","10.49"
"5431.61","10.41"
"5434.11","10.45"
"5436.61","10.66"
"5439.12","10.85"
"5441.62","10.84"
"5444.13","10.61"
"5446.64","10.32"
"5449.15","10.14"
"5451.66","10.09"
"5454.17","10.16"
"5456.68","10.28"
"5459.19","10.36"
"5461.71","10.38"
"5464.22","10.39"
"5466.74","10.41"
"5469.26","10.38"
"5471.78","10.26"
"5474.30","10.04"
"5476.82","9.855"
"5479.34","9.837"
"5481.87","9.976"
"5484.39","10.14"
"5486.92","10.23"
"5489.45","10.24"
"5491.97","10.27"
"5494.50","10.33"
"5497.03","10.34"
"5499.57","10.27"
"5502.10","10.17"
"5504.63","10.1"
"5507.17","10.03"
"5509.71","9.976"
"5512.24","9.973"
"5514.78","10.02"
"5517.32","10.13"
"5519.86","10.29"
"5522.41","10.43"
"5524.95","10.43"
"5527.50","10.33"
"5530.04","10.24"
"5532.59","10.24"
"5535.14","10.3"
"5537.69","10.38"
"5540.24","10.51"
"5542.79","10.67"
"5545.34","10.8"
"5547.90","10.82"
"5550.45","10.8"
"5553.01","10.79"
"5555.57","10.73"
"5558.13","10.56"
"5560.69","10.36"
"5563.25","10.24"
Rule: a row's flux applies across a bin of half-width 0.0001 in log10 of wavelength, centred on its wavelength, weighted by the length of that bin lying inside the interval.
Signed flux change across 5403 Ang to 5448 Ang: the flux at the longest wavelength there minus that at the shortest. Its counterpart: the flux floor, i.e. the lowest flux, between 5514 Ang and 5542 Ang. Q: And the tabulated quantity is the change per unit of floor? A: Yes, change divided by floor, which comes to 0.06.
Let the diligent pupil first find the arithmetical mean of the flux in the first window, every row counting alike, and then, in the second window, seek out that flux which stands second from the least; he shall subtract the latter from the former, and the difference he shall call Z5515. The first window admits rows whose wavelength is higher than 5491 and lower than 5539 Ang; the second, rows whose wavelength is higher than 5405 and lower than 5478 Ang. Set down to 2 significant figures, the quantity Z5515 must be 0.53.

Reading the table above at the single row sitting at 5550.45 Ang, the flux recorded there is 10.8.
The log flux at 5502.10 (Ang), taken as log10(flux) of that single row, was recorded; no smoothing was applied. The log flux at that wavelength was 1.01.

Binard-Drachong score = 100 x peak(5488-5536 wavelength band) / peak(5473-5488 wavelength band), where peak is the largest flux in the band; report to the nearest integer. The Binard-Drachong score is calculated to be 102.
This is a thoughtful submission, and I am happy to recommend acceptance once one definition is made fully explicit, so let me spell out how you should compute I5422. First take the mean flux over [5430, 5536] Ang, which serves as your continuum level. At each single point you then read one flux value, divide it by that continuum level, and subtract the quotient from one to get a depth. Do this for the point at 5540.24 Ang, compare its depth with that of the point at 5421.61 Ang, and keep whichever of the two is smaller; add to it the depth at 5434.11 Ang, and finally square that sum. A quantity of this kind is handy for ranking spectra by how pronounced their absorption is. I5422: 0.0028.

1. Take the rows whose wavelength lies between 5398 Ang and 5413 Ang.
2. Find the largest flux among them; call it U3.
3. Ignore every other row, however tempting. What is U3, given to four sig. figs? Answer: 9.876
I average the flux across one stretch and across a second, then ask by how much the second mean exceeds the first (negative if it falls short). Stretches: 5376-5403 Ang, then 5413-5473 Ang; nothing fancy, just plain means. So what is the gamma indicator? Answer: 0.17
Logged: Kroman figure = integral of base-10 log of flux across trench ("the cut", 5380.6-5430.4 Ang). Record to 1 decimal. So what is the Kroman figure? 50.2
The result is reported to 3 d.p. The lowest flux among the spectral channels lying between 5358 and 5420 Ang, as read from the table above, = 9.655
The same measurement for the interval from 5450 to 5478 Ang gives 9.855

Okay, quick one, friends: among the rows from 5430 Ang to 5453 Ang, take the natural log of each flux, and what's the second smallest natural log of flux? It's 2.32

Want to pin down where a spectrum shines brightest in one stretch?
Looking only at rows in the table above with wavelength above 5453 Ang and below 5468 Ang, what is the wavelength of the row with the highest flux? 5466.74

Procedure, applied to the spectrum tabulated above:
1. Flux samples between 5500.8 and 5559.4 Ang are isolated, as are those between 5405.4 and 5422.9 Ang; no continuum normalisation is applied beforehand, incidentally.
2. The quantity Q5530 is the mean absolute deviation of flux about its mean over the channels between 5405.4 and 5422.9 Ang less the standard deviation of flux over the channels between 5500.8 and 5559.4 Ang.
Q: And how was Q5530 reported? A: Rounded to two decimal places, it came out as 0.06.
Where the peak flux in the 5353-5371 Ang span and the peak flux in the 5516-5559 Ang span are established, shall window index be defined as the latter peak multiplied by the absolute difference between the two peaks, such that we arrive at 4.2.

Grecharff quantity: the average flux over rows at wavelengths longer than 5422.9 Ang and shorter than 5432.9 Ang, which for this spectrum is 10.5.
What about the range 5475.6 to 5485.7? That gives 10.0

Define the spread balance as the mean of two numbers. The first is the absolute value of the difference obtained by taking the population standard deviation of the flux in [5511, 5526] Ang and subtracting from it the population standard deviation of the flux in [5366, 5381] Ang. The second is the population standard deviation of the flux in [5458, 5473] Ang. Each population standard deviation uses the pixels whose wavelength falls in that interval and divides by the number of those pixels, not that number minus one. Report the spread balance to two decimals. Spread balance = 0.08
